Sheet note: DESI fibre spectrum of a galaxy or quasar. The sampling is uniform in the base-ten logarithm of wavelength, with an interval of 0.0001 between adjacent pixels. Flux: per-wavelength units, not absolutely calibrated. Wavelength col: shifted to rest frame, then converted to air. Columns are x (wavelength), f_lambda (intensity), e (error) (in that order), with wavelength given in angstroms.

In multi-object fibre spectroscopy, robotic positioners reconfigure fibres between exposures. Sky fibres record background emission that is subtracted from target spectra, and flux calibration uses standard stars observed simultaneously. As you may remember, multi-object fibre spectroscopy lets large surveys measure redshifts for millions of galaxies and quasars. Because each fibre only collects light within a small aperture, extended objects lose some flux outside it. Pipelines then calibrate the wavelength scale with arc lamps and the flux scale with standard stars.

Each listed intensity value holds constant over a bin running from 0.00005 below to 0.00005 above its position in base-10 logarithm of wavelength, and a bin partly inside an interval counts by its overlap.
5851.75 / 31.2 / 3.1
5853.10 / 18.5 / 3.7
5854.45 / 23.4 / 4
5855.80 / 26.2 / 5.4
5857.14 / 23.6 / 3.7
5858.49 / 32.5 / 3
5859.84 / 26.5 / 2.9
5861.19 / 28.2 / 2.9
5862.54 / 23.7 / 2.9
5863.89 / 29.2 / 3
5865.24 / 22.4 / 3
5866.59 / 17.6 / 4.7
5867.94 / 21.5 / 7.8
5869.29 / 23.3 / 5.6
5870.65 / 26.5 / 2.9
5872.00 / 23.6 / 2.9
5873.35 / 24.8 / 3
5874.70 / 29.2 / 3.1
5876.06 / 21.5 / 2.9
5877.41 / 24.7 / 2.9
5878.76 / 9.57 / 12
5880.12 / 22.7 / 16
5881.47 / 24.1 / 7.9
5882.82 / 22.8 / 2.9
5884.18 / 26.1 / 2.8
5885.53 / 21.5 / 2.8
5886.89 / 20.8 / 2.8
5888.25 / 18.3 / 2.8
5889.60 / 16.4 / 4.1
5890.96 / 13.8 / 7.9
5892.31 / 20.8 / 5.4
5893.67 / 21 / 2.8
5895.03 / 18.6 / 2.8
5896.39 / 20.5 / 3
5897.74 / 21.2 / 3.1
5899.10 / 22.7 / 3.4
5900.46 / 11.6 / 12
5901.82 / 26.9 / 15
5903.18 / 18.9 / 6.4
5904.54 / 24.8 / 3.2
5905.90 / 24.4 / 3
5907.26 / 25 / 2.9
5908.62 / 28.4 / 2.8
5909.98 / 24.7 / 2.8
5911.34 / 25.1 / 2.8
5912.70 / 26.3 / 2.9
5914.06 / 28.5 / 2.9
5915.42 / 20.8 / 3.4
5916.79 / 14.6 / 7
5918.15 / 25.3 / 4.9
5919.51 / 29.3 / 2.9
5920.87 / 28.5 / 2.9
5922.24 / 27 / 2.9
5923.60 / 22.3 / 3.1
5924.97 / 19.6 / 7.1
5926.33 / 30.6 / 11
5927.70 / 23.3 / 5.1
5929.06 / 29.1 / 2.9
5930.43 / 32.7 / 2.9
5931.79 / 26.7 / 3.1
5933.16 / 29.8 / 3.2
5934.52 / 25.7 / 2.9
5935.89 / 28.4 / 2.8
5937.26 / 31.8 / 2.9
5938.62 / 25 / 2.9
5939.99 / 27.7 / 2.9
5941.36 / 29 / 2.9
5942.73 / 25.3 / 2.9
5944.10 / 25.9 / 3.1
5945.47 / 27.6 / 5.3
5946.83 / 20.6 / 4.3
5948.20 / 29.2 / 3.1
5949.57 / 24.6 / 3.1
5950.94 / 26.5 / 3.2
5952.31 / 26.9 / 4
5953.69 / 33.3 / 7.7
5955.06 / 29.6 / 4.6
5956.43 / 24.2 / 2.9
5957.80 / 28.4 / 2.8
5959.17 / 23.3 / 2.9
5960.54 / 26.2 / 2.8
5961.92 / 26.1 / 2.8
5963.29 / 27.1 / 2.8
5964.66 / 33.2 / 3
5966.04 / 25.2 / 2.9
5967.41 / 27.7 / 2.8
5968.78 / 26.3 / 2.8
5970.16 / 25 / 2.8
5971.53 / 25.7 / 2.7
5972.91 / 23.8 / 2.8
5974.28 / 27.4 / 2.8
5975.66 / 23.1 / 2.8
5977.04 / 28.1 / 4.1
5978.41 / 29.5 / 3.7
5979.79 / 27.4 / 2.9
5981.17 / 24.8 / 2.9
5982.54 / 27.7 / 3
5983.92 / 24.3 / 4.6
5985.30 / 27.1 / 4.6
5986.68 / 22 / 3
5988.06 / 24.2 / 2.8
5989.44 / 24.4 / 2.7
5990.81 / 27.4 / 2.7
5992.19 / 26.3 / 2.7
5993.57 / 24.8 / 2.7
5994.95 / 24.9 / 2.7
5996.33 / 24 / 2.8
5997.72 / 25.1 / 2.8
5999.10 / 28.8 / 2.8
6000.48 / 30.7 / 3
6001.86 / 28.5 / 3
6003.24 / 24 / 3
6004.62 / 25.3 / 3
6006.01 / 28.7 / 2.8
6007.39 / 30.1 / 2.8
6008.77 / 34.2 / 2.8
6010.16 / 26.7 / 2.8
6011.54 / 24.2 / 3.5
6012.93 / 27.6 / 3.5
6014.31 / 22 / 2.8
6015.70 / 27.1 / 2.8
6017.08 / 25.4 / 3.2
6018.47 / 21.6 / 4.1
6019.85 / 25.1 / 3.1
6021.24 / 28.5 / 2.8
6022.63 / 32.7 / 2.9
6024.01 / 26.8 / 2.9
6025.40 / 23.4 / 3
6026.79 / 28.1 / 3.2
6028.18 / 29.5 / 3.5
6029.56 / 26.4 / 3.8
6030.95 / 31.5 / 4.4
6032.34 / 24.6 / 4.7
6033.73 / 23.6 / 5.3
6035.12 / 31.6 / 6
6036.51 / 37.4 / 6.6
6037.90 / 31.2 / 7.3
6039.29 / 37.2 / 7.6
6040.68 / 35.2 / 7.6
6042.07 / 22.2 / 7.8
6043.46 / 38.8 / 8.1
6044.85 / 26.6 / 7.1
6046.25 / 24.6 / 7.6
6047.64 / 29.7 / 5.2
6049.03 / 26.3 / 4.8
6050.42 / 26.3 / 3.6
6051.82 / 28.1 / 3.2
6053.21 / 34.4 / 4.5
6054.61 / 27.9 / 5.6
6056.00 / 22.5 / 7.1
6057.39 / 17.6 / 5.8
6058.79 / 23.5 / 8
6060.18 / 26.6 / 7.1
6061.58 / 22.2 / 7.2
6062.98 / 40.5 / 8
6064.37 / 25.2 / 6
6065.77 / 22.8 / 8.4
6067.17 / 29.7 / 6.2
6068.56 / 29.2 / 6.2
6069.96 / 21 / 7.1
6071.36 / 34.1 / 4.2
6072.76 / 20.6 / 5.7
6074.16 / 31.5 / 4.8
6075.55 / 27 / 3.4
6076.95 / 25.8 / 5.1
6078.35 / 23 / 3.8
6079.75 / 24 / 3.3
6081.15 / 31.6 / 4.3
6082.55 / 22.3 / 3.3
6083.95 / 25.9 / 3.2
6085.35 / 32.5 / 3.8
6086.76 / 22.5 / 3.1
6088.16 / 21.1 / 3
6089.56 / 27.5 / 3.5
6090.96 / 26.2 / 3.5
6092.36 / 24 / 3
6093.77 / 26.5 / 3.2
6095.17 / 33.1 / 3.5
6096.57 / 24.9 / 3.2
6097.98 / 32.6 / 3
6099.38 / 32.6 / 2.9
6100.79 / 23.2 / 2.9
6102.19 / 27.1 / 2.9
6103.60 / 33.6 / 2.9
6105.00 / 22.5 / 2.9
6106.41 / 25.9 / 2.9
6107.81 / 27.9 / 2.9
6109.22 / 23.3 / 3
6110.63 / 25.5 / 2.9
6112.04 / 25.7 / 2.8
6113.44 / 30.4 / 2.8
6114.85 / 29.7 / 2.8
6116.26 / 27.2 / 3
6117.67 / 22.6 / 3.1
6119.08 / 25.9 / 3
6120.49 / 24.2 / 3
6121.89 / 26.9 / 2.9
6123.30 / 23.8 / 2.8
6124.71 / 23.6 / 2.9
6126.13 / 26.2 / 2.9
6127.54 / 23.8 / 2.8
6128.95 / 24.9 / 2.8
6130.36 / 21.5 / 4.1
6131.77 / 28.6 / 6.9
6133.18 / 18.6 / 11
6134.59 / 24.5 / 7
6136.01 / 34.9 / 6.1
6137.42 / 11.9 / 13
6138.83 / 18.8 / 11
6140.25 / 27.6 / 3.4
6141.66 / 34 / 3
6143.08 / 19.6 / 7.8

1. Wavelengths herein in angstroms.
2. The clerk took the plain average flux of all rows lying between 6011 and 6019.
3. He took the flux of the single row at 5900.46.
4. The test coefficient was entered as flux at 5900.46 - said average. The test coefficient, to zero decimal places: -13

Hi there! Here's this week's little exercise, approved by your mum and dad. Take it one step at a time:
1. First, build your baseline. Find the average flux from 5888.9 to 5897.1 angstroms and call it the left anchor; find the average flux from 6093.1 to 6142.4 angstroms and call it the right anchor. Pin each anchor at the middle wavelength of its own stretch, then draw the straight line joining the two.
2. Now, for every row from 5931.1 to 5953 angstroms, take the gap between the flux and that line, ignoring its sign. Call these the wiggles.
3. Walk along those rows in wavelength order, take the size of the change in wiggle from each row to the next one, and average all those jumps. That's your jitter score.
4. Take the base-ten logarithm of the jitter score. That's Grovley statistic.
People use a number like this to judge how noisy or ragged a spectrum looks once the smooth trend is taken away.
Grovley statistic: 0.543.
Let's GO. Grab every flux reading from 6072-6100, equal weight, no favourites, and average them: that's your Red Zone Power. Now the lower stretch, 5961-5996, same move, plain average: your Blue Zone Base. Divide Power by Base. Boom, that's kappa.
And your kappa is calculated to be 1.02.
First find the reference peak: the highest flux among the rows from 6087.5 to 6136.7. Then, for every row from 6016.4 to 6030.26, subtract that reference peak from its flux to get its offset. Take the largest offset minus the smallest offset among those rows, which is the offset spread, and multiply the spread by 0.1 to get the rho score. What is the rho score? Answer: 1.11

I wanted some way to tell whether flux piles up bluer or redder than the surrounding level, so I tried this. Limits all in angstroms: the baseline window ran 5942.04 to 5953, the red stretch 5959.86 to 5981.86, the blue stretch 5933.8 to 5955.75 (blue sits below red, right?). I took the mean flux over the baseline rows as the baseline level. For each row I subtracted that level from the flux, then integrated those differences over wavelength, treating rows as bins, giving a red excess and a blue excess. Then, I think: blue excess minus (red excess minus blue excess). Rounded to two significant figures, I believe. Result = 47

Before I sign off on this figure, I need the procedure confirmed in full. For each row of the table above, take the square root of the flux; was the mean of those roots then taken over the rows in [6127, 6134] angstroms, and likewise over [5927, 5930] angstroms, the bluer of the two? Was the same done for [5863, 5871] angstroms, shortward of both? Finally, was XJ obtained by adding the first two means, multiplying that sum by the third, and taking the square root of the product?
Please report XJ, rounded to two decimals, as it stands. 6.93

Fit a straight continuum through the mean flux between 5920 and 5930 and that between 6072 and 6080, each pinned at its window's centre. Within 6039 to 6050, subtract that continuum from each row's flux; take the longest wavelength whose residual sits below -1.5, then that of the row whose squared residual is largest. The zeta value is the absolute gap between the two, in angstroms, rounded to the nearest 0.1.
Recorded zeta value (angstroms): 1.4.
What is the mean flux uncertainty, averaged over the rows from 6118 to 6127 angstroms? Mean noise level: 2.92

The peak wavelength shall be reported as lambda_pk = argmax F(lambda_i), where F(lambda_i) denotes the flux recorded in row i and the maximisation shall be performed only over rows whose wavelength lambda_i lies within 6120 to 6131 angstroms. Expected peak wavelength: 6121.89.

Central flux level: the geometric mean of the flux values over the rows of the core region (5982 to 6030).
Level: 26.4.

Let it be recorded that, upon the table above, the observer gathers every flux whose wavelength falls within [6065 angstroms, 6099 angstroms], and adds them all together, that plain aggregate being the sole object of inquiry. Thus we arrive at 639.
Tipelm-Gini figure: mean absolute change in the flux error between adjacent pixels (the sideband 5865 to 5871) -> 2.4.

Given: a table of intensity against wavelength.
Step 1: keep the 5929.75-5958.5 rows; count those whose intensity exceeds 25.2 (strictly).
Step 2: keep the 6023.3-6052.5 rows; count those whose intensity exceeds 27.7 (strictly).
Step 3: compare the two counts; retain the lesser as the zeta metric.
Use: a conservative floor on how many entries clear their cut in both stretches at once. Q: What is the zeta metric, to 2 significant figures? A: 11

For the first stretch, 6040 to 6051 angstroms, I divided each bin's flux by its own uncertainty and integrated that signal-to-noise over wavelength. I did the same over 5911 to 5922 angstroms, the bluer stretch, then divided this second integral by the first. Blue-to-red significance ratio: 1.6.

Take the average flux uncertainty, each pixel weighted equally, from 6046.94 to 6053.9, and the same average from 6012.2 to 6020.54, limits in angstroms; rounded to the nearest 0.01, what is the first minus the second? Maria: 1.01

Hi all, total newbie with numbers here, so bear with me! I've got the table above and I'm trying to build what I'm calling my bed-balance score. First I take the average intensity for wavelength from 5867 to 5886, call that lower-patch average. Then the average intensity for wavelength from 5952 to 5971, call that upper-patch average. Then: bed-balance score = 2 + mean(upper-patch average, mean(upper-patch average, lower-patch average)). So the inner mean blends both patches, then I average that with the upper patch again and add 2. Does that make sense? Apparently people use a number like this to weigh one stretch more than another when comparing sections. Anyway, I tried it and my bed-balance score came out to 28.2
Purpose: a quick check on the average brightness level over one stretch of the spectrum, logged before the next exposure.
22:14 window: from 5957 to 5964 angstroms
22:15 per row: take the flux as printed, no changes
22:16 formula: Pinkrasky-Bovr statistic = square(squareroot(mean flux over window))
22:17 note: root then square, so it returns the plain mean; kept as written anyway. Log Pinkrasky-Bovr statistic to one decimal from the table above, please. 26.2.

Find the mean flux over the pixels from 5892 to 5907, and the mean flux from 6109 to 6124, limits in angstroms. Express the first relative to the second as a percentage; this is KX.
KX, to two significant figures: 81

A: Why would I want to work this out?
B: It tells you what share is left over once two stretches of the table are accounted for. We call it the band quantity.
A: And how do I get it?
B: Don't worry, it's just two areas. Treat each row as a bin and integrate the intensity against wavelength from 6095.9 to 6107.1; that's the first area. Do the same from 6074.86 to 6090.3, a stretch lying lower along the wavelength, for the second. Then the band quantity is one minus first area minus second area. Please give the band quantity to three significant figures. -708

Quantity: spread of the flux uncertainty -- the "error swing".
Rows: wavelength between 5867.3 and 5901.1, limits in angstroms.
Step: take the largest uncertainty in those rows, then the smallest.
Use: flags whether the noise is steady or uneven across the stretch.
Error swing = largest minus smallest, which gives 13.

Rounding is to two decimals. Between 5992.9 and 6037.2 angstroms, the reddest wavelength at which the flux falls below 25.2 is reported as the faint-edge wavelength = 6033.73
